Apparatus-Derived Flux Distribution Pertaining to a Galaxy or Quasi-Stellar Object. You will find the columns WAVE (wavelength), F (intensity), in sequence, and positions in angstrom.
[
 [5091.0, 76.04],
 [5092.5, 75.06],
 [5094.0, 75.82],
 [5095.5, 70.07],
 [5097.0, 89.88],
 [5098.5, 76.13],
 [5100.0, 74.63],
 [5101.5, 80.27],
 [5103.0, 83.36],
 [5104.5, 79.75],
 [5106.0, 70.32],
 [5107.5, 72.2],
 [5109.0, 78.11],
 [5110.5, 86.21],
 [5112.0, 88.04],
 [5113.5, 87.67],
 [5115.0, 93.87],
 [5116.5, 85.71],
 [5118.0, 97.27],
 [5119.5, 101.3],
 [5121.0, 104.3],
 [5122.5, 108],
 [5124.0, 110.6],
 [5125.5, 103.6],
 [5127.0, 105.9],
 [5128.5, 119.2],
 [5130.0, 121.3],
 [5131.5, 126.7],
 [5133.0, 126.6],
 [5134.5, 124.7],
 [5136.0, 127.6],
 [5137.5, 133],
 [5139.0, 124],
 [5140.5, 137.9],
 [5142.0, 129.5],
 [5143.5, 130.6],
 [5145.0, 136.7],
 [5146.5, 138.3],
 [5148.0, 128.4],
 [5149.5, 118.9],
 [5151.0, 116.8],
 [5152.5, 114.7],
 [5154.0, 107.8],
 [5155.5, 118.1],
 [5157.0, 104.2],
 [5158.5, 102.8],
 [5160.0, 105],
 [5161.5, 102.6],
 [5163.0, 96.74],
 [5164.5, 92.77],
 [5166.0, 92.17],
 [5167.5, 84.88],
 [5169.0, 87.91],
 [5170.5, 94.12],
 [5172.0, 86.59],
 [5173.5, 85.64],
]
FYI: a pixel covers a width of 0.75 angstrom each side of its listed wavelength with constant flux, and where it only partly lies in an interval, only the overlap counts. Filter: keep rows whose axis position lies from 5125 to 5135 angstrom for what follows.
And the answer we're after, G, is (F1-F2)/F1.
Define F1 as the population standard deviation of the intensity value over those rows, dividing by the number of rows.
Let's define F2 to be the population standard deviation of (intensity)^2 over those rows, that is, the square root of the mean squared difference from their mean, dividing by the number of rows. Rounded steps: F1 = 9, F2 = 2059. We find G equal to -229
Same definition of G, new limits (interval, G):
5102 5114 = -158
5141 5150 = -257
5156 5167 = -196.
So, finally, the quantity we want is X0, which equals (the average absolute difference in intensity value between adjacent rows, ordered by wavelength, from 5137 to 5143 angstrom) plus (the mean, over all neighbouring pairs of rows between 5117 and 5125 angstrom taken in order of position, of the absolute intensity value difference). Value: 13.8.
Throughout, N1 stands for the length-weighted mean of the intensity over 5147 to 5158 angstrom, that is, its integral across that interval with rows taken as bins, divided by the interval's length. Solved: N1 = 116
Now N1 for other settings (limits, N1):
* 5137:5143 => 131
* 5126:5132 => 117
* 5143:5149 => 133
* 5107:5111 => 79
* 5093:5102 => 78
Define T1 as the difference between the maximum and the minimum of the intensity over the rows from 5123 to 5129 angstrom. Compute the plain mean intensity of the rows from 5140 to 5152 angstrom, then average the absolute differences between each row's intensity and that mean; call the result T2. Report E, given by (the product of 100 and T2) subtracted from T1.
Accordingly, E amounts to -608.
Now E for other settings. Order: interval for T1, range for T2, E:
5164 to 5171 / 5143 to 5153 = -809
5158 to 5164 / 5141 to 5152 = -599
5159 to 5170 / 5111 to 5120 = -497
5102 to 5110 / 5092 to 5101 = -419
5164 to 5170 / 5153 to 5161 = -422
